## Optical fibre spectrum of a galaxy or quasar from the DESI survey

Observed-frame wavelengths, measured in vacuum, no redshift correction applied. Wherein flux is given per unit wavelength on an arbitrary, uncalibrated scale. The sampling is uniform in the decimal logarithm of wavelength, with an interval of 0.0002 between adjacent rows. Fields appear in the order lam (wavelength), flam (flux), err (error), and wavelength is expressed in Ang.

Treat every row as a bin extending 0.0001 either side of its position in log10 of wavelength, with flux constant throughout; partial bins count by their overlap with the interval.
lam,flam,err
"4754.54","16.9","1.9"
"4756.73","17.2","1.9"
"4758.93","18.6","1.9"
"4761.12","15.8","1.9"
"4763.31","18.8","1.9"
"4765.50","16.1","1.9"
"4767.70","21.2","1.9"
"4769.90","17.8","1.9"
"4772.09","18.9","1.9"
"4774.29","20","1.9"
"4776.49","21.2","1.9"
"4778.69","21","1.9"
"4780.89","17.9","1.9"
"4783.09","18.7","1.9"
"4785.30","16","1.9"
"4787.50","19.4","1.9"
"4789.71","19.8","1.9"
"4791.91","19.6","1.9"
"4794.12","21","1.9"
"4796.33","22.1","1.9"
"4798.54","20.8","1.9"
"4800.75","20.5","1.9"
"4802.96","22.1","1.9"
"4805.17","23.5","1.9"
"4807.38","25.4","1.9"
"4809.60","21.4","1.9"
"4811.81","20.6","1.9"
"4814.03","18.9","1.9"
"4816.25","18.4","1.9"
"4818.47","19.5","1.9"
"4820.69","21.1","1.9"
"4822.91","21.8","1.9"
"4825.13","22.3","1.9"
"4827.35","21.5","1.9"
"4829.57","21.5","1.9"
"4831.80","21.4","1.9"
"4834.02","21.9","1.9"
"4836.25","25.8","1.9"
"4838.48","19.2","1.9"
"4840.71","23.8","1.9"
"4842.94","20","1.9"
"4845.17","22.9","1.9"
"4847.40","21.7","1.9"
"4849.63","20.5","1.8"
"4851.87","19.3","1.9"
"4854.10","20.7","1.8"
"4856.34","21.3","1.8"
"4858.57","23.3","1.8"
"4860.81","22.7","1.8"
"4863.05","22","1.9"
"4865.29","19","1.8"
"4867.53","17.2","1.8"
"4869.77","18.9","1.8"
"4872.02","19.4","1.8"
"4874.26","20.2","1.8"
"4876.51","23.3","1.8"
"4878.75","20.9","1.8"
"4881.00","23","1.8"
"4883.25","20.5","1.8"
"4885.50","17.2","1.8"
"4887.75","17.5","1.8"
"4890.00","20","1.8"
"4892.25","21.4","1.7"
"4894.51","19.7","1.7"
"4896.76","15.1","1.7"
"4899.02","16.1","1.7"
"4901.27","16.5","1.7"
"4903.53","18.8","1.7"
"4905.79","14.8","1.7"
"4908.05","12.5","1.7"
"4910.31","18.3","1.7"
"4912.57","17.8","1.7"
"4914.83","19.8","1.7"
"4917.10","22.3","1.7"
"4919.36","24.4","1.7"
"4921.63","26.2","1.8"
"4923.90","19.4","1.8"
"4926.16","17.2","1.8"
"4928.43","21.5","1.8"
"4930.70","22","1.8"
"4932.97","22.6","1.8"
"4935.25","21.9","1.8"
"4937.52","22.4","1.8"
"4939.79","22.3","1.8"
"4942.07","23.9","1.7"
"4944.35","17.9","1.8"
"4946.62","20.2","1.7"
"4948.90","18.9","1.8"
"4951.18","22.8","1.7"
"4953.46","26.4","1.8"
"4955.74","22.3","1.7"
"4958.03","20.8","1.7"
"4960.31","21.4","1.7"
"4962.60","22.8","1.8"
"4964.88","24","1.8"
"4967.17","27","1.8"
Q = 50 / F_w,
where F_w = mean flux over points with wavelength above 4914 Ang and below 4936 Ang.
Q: 2.30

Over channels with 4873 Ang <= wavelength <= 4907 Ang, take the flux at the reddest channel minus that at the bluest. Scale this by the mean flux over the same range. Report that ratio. -0.28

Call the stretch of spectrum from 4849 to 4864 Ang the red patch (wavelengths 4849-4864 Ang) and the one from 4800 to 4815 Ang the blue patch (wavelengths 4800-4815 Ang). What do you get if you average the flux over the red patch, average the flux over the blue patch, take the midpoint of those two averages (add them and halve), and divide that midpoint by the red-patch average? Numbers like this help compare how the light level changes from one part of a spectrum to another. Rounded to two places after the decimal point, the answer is 1.01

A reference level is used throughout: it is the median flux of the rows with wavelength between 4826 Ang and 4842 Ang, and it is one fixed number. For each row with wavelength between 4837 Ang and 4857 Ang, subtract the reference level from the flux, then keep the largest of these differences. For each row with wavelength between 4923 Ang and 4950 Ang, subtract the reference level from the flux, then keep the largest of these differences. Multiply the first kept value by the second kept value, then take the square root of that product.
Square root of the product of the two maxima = 2.3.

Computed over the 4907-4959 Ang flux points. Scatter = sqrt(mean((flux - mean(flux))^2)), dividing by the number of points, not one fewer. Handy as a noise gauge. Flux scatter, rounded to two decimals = 3.05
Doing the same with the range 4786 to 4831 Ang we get 1.59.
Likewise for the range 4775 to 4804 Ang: 1.66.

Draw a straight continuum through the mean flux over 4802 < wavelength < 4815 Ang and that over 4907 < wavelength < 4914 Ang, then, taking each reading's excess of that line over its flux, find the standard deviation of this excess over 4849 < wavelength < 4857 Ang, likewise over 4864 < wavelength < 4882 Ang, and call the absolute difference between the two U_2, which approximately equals 1.4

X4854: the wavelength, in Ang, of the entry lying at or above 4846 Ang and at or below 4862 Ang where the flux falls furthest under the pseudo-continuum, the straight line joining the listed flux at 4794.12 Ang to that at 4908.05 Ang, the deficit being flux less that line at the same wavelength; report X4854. 4851.87 Ang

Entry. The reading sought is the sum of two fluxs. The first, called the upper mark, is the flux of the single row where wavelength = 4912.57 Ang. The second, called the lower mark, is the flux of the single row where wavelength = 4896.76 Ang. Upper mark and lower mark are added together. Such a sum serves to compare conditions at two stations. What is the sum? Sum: 32.9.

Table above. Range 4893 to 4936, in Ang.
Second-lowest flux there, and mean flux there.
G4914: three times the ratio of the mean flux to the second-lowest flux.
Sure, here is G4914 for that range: 3.91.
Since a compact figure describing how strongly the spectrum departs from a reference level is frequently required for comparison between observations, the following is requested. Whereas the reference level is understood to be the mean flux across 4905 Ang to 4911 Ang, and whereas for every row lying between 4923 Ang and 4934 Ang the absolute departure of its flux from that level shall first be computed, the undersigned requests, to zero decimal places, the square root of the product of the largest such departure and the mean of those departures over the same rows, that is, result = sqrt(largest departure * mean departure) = 6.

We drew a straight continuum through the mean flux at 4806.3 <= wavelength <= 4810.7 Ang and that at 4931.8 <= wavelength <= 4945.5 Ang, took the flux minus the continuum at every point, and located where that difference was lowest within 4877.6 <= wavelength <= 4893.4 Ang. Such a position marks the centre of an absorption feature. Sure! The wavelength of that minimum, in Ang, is 4885.50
